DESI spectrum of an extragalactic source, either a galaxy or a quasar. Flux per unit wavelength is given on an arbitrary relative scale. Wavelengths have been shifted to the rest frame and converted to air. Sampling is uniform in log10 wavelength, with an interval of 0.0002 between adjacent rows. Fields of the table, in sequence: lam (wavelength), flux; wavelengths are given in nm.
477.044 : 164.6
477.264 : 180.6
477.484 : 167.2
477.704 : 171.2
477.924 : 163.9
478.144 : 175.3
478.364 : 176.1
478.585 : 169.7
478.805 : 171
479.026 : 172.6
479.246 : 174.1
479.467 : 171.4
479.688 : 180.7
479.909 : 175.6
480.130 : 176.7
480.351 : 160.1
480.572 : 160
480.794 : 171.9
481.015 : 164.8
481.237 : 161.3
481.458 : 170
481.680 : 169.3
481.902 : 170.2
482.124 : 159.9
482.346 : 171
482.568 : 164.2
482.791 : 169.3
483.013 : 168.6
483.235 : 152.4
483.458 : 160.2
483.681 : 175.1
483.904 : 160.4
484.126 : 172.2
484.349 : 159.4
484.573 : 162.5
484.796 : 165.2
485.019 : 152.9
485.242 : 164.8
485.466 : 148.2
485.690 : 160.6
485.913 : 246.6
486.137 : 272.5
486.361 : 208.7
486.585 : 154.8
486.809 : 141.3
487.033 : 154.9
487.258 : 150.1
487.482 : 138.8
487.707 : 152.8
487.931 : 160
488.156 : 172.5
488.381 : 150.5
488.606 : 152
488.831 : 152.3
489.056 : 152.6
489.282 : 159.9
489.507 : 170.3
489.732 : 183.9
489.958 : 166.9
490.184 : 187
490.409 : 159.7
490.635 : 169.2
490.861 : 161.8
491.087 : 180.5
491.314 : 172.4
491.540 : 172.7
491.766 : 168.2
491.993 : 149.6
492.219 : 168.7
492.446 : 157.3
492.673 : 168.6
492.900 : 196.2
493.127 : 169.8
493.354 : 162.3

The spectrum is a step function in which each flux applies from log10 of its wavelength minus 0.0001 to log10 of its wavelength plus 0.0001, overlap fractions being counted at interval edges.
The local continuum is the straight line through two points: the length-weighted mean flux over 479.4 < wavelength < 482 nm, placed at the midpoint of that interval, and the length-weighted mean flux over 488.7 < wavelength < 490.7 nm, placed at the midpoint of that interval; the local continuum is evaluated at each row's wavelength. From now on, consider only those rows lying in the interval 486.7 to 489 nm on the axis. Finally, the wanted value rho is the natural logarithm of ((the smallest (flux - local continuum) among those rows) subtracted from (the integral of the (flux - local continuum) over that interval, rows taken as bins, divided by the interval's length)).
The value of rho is 2.6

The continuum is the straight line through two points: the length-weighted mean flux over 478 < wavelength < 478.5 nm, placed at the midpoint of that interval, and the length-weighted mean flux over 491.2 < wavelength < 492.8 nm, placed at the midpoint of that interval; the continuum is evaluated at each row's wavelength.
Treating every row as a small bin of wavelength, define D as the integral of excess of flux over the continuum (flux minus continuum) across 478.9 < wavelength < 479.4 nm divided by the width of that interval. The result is -0.8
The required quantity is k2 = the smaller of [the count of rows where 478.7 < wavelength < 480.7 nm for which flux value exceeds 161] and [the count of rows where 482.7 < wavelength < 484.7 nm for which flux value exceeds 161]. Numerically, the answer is 5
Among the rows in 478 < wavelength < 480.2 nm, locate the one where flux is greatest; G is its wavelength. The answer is 479.688 nm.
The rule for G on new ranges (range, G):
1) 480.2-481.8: 480.794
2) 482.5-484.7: 483.681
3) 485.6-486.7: 486.137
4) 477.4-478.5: 478.364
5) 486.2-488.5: 486.361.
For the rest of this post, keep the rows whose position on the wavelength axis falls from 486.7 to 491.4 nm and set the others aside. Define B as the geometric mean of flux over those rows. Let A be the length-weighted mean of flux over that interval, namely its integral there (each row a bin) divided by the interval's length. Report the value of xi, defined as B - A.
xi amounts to -0.5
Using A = 161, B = 161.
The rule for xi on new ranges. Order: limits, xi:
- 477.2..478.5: 0.3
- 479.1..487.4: -1.3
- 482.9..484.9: -0.1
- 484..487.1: -3.6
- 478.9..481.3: -0.3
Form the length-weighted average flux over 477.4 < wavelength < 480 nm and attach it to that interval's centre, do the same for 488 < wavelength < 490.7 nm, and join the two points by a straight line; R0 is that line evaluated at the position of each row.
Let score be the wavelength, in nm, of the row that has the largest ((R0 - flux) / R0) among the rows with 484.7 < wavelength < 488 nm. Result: 487.482 nm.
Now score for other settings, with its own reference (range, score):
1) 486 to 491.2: 487.482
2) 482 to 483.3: 483.235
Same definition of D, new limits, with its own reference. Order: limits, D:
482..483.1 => -5.1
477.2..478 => -4.5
